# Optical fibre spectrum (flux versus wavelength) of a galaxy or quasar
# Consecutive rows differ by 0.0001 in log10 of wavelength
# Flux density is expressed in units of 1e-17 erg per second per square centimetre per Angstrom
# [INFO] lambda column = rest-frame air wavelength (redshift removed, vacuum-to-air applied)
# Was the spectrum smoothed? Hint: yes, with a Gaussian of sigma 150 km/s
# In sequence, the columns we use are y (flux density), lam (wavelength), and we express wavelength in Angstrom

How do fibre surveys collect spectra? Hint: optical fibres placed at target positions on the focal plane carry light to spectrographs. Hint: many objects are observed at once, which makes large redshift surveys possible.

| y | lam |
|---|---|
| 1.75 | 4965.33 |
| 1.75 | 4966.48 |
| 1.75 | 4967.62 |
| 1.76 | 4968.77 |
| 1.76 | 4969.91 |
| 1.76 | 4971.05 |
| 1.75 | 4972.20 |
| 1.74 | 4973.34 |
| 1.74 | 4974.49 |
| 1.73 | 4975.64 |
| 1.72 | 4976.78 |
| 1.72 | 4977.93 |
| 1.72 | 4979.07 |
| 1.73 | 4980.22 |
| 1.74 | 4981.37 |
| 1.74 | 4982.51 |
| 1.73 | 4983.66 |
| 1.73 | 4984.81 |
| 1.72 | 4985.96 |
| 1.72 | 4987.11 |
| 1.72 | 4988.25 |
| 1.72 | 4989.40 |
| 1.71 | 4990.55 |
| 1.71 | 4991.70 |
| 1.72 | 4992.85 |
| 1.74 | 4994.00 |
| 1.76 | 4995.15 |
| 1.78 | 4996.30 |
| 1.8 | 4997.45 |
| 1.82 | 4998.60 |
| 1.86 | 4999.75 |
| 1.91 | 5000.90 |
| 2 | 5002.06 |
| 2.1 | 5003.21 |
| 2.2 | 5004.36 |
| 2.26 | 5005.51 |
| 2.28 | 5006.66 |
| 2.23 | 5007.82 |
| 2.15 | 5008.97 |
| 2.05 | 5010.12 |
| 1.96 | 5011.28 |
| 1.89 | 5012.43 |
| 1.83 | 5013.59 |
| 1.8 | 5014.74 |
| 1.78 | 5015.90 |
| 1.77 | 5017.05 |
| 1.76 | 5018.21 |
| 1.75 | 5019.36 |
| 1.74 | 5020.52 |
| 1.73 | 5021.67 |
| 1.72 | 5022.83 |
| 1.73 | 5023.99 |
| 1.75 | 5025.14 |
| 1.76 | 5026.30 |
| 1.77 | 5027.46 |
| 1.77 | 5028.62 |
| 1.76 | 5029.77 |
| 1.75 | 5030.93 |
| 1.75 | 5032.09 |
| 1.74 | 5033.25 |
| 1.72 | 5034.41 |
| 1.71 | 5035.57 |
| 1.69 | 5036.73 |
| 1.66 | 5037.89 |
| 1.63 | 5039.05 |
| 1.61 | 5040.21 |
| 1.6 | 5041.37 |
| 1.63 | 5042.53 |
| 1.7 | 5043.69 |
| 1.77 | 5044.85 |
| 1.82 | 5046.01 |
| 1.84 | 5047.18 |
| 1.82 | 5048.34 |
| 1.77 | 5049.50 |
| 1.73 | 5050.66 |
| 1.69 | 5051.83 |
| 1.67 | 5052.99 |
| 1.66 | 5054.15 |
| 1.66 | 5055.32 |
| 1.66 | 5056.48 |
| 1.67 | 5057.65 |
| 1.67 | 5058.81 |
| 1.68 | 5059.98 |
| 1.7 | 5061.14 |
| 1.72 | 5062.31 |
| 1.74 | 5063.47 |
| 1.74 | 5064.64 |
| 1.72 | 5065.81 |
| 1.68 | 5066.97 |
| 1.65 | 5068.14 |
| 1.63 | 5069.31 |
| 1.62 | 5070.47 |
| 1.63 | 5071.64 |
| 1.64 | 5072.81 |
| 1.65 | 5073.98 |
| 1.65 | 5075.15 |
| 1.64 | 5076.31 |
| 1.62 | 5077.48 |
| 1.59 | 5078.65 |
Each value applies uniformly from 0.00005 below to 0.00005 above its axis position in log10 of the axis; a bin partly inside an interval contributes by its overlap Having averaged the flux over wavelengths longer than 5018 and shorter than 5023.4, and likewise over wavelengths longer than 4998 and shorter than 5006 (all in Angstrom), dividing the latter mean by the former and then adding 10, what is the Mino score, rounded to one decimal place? 11.2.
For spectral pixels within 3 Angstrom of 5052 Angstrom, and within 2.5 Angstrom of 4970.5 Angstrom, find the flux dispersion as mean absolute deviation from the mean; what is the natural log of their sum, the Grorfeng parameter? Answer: -3.2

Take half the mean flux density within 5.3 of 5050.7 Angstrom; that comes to 0.870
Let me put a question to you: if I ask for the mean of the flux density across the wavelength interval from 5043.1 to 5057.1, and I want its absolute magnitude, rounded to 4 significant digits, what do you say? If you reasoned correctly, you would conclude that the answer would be 1.732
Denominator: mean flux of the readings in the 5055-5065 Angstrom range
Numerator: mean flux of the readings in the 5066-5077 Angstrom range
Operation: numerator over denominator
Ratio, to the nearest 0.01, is 0.97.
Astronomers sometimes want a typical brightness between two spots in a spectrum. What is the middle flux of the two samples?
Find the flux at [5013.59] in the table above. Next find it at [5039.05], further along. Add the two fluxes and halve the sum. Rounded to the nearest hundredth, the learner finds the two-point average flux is 1.73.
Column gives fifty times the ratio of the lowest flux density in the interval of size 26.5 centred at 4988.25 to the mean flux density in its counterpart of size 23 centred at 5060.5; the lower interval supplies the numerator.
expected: 50.8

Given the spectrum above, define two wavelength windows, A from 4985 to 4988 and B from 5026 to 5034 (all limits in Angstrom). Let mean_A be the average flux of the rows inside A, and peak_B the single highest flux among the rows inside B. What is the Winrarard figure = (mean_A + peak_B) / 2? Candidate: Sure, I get 1.75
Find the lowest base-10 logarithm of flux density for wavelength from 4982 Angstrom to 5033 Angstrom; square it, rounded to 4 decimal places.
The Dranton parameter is 0.0543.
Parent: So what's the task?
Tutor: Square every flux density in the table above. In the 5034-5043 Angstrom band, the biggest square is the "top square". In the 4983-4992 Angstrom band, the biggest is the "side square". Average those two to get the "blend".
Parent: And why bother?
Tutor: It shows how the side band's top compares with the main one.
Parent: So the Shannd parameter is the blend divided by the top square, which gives 1.006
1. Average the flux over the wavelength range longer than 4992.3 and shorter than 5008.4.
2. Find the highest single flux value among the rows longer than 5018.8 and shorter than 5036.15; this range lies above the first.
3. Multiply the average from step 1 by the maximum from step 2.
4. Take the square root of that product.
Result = 1.86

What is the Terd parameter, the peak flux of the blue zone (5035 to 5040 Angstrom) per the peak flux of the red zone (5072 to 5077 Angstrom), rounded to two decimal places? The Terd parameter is 1.04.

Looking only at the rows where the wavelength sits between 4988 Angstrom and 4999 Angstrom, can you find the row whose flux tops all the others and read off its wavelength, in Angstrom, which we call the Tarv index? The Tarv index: 4998.60 Angstrom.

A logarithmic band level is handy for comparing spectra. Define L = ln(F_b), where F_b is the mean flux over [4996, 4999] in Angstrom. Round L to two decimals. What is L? 0.59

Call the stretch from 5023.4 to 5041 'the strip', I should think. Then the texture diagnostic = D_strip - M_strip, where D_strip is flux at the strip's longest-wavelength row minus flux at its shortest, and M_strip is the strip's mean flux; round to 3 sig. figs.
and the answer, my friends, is -1.84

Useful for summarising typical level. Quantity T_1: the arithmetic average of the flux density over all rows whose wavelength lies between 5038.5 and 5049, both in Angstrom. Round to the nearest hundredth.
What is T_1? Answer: 1.71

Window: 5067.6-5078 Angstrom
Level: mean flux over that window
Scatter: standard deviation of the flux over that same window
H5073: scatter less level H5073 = -1.63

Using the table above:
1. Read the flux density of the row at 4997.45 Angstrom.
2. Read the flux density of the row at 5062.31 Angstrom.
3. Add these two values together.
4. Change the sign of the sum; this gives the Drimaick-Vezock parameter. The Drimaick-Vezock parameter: -3.520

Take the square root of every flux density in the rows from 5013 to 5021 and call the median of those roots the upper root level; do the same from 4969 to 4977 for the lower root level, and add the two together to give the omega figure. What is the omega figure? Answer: 2.65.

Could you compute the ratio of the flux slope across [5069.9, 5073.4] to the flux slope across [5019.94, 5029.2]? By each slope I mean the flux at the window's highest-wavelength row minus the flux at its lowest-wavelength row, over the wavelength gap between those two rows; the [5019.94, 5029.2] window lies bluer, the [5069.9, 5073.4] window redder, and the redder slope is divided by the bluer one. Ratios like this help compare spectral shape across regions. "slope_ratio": 2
